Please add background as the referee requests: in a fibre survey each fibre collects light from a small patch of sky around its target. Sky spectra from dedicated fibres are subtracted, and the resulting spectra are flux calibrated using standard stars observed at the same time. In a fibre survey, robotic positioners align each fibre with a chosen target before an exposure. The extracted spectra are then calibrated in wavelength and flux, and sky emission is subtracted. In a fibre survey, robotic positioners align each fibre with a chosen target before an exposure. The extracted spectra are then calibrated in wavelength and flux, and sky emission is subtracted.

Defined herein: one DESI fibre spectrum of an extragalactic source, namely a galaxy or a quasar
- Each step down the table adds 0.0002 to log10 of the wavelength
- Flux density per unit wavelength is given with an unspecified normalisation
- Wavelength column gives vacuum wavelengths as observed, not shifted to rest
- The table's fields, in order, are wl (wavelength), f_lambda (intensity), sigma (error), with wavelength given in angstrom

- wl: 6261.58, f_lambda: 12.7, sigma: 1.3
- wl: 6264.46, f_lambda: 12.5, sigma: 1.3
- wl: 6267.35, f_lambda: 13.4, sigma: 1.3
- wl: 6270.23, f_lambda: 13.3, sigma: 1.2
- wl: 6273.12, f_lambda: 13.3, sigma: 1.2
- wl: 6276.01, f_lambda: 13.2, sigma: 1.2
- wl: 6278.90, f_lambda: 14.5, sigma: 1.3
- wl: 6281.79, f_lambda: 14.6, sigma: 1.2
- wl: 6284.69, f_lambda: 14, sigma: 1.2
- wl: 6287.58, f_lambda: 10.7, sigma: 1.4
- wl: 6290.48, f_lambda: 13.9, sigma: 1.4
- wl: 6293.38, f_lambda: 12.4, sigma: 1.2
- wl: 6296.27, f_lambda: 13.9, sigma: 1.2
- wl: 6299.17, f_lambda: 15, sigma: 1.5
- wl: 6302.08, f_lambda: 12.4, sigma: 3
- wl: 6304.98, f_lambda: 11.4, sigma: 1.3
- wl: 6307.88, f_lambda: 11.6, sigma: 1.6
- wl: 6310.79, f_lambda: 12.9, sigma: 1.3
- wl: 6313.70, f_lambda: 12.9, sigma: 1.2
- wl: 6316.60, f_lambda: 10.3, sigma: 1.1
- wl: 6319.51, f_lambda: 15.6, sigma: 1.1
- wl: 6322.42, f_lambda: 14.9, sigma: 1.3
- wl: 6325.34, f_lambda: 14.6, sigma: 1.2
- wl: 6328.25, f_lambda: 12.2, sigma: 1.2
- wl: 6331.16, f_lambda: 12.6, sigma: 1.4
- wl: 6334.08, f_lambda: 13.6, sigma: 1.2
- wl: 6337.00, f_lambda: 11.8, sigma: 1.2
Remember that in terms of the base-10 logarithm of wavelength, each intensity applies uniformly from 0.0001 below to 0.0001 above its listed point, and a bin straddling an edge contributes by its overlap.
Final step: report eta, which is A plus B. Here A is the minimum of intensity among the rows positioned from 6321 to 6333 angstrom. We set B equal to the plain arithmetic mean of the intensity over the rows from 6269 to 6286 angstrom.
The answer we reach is 26.0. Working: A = 12.2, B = 13.8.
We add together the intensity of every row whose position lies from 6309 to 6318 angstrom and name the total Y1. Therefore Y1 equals 36.1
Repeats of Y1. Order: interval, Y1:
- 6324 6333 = 39.4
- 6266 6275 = 40.0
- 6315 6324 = 40.8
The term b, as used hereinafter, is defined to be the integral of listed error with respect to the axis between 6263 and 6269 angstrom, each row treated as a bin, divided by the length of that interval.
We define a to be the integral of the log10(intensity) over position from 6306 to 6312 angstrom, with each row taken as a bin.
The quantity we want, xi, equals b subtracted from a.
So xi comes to 5.2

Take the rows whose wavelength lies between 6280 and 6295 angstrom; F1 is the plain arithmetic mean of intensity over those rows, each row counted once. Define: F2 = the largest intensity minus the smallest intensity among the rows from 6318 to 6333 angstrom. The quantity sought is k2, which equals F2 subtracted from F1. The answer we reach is 9.7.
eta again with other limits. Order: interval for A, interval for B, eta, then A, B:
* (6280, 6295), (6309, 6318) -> 22.7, 10.7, 12.0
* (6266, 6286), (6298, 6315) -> 25.9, 13.2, 12.7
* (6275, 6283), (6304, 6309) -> 24.7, 13.2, 11.5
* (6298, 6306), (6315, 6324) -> 25.0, 11.4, 13.6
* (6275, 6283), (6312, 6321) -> 26.1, 13.2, 12.9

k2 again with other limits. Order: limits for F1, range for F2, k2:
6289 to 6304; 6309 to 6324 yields 8.2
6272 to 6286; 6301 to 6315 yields 12.4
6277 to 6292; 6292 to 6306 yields 9.9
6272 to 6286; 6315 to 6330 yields 8.6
